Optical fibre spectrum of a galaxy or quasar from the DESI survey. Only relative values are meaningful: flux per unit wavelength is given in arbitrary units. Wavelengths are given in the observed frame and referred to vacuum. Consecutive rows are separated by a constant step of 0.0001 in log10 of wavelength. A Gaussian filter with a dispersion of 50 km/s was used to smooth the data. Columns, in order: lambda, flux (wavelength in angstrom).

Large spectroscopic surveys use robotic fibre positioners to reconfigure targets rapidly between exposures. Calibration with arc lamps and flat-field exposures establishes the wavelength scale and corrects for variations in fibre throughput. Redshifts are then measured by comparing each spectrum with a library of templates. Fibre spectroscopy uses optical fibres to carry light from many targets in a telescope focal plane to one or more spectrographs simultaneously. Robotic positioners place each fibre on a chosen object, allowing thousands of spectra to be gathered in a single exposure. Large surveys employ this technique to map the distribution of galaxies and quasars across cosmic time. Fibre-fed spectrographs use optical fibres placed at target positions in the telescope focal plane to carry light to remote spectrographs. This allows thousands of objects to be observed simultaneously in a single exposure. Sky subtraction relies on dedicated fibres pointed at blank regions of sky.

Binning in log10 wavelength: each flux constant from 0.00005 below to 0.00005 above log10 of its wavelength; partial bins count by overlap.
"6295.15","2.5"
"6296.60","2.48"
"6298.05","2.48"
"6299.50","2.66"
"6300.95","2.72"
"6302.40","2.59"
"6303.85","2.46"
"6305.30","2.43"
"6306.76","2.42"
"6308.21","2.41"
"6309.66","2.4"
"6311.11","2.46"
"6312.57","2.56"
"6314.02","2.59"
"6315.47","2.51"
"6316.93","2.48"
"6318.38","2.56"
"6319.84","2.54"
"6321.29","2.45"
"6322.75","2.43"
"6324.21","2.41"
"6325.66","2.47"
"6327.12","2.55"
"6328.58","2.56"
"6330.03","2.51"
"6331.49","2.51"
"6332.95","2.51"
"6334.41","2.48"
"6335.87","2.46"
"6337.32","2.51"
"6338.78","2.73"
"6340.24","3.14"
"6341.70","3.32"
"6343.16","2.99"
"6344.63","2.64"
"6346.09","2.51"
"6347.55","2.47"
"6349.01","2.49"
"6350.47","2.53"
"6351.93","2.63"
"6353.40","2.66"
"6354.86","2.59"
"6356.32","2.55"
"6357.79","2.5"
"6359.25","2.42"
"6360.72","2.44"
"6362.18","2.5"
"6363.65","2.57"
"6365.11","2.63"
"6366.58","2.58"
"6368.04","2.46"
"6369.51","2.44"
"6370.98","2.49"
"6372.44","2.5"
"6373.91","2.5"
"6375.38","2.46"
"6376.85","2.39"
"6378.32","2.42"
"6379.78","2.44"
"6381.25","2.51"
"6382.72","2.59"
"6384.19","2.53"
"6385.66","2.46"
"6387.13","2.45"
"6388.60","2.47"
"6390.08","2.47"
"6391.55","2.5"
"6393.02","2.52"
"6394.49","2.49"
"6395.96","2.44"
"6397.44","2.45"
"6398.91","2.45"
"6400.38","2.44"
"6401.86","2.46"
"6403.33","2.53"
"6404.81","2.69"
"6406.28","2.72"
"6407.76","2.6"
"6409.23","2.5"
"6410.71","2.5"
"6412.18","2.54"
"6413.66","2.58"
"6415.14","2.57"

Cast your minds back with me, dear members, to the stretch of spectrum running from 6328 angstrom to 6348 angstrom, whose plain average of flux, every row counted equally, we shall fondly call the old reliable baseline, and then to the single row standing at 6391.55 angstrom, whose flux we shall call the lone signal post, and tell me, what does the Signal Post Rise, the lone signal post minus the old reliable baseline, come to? -0.17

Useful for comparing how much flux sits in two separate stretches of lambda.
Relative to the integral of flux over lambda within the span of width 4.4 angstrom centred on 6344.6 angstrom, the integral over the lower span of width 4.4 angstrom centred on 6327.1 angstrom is 0.93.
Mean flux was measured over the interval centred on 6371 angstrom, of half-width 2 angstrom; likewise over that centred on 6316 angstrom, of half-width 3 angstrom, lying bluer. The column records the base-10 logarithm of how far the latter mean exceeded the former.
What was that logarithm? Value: -1.2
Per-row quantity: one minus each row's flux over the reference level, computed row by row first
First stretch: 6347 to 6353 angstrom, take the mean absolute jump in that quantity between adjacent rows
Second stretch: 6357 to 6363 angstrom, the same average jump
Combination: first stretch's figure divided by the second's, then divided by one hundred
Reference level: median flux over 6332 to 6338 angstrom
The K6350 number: 0.0100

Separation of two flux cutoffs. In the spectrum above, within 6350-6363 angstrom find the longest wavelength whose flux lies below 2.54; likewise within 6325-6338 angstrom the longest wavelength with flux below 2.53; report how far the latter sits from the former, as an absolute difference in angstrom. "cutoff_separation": 24.9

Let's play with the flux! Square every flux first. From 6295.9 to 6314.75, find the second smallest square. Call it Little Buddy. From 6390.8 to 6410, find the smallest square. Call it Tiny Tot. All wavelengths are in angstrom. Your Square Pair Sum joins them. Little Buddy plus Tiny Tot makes 11.8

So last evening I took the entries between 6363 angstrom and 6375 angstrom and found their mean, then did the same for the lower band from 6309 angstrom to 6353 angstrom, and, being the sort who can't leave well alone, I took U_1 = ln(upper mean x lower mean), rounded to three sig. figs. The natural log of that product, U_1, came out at 1.87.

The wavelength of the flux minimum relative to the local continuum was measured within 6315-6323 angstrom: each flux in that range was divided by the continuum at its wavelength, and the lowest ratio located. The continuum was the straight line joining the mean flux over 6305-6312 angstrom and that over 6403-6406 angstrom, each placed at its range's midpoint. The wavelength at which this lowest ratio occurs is 6322.75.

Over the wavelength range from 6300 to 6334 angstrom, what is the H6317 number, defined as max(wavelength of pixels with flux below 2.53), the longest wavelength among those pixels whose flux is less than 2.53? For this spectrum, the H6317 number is 6332.95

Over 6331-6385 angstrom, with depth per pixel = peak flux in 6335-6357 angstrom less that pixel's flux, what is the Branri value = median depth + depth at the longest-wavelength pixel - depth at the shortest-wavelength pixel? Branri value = 0.79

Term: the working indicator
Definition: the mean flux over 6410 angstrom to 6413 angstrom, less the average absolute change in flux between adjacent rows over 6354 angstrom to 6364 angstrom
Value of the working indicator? 2.47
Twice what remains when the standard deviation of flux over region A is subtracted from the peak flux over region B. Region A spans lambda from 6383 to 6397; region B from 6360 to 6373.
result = 5.20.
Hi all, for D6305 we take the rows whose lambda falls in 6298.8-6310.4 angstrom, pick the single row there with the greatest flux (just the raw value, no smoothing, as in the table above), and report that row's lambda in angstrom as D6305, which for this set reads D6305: 6300.95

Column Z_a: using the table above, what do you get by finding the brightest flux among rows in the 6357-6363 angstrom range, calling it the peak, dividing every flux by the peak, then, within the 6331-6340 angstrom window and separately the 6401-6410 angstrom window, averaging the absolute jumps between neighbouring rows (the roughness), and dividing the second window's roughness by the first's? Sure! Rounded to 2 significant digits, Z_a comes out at 1.5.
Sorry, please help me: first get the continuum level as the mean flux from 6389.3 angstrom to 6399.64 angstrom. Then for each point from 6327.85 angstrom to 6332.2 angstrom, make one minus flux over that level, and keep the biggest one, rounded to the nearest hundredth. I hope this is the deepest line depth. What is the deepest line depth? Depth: -0.01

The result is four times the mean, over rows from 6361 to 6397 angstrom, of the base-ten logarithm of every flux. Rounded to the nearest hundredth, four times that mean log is 1.59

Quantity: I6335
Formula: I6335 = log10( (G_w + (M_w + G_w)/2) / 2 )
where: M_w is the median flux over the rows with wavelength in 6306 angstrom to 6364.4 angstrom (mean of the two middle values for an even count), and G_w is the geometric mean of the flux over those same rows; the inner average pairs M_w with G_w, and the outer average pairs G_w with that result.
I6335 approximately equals 0.406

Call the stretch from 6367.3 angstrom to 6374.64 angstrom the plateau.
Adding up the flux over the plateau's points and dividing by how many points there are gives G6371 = 2.48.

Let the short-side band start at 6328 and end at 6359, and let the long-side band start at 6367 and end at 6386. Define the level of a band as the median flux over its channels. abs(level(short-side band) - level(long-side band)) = 0.070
